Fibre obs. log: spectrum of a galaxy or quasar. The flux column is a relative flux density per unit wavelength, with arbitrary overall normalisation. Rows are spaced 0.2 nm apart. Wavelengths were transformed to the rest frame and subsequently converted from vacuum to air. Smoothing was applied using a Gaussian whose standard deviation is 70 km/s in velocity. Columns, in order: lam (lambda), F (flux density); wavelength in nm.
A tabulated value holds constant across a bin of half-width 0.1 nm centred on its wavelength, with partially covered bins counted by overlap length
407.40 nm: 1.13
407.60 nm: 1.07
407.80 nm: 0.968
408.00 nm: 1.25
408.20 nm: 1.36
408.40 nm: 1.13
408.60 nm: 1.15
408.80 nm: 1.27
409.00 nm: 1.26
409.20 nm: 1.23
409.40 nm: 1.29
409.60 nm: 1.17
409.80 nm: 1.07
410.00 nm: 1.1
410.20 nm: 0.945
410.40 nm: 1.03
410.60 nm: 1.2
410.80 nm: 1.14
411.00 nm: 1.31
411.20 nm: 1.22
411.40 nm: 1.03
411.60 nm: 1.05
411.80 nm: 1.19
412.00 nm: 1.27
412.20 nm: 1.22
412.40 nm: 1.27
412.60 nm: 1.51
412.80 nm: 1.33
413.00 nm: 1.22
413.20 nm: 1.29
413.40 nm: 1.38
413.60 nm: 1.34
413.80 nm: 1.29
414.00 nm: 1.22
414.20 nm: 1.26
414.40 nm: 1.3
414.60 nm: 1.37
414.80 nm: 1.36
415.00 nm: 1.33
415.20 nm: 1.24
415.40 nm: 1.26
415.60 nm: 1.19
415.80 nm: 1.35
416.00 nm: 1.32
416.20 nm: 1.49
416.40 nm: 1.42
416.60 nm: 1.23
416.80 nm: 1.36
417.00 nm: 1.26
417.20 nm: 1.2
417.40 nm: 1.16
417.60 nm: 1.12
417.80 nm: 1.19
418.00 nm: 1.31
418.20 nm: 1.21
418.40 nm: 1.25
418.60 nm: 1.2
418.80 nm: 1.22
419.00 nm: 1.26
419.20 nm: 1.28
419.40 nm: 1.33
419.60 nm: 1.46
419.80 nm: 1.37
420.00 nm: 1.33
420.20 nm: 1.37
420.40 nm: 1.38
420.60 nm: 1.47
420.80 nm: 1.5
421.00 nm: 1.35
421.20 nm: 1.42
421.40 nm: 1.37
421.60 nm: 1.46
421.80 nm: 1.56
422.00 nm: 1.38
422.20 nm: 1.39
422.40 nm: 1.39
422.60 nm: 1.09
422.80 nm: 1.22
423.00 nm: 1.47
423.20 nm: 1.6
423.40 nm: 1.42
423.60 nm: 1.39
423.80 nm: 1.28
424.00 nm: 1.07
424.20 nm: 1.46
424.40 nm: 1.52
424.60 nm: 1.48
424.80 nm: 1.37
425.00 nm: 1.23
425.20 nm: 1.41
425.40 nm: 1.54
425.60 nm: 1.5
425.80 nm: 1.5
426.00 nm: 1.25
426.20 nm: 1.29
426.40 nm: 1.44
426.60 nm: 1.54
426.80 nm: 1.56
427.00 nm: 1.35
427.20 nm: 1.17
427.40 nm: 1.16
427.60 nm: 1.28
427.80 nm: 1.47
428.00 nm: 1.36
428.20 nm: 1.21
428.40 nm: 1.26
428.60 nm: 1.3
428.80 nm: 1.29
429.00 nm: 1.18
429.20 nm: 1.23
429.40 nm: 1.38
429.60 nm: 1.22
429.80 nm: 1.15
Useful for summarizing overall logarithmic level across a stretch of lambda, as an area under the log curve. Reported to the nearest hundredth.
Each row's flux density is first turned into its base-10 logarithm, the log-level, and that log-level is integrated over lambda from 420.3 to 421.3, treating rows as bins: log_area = 0.15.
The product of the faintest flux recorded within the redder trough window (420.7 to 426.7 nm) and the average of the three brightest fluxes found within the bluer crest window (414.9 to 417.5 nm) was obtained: 1.52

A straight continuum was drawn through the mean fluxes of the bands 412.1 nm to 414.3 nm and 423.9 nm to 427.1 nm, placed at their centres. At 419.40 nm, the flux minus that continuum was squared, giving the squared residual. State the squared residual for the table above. 0.001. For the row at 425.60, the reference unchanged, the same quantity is 0.009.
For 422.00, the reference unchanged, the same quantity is 0.000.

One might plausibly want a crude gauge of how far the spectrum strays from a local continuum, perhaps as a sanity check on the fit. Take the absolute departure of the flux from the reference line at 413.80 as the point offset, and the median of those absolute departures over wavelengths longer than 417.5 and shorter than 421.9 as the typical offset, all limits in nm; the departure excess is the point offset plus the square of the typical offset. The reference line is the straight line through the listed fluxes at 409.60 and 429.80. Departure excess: 0.16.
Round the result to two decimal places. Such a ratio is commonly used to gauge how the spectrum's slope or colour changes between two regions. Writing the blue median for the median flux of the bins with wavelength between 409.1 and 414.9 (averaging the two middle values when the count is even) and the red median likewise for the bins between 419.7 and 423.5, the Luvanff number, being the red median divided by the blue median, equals 1.13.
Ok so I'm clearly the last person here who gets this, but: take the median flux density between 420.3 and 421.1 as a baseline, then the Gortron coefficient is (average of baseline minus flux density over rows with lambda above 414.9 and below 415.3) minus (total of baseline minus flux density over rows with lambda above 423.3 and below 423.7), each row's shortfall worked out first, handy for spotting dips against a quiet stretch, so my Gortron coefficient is 0.10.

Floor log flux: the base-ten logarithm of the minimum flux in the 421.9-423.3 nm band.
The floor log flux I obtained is 0.037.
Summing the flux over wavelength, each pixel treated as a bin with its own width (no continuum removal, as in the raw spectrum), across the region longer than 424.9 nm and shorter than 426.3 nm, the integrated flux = 1.94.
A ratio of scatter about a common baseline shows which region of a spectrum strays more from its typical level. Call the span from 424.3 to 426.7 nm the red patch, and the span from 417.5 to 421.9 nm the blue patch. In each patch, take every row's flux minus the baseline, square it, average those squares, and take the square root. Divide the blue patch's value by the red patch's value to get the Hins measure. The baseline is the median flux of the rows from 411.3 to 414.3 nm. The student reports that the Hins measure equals 0.69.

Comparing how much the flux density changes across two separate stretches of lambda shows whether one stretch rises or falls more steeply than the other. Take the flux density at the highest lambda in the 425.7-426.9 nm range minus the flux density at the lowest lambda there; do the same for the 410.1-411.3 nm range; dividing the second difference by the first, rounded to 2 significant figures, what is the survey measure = 4.6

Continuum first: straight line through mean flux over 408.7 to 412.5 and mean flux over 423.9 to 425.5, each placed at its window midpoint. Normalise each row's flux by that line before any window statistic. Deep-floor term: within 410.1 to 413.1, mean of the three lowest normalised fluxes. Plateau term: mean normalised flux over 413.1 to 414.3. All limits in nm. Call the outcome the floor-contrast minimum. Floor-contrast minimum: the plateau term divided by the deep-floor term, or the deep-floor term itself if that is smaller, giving 0.854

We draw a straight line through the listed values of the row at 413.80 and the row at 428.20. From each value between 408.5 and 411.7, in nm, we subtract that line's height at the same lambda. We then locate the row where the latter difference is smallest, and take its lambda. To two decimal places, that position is 410.20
